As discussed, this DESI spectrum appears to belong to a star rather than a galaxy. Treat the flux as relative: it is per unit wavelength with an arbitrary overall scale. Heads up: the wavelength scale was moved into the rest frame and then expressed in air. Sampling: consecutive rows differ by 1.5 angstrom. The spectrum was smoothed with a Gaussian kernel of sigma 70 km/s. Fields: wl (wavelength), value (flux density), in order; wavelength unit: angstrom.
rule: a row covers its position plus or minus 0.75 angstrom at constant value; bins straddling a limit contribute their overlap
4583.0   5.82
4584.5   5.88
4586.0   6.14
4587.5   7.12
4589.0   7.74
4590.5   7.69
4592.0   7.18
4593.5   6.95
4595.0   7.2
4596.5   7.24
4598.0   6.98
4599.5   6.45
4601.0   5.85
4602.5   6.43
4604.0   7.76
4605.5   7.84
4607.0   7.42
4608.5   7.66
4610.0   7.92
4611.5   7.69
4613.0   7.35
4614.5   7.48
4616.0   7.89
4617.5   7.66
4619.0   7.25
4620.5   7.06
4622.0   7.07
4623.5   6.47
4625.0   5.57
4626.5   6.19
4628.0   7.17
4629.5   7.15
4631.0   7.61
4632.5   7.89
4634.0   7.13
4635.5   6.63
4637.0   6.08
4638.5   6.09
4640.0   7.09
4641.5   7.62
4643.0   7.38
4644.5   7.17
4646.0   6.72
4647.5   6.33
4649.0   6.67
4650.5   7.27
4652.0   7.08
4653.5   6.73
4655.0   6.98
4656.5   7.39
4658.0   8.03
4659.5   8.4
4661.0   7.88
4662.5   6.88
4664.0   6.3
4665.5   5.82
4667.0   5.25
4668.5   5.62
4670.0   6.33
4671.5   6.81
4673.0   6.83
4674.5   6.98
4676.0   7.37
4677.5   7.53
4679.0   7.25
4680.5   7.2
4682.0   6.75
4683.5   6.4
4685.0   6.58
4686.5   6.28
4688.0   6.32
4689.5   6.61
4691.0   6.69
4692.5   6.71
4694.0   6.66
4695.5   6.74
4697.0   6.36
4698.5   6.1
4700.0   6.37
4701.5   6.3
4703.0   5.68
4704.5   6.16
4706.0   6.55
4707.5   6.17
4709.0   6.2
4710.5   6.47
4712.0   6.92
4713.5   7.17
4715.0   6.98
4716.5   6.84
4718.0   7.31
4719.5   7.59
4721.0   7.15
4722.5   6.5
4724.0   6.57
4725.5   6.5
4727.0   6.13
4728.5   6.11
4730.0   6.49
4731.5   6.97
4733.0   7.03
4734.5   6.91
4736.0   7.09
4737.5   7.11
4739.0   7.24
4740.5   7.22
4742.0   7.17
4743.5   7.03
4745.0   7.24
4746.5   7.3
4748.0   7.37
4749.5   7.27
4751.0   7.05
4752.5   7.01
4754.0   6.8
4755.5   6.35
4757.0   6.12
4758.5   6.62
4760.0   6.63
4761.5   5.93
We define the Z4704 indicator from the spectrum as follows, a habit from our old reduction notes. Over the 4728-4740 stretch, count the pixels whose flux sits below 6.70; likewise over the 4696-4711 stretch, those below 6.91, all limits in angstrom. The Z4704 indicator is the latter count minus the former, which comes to 8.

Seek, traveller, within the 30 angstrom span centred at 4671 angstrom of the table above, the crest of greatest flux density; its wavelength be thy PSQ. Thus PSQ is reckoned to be 4659.5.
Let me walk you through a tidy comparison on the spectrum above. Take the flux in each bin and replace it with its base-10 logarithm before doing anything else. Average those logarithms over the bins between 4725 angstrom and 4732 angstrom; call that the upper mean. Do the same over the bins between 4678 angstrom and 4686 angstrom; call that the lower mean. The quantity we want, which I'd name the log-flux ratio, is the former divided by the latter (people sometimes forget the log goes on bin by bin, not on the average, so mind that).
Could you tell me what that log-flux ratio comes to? 0.97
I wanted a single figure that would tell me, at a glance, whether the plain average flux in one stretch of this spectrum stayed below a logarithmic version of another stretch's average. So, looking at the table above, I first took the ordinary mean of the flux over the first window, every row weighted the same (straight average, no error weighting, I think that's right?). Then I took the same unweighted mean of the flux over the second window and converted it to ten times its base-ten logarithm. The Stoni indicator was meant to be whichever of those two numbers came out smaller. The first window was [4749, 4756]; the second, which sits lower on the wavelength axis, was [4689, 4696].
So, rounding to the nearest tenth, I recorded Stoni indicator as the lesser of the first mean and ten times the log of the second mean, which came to 6.9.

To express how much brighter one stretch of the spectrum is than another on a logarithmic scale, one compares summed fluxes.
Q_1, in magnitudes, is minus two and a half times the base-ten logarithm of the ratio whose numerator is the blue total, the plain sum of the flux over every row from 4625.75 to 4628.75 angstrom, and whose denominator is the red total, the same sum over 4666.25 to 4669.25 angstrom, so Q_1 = -0.22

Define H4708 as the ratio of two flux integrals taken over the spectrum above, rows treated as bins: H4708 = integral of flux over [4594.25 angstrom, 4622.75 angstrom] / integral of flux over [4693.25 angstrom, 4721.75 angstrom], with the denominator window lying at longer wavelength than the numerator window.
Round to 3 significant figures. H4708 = 1.10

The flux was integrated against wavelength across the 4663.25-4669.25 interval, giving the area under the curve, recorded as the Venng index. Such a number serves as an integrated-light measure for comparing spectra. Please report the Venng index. 34.5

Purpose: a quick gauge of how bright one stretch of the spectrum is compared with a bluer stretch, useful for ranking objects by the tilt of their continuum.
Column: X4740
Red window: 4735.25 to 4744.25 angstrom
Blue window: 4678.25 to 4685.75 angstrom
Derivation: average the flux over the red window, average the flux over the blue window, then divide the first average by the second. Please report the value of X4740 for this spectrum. 1.04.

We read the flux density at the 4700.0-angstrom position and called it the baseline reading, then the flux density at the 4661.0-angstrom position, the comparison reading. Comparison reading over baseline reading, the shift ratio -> 1.24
